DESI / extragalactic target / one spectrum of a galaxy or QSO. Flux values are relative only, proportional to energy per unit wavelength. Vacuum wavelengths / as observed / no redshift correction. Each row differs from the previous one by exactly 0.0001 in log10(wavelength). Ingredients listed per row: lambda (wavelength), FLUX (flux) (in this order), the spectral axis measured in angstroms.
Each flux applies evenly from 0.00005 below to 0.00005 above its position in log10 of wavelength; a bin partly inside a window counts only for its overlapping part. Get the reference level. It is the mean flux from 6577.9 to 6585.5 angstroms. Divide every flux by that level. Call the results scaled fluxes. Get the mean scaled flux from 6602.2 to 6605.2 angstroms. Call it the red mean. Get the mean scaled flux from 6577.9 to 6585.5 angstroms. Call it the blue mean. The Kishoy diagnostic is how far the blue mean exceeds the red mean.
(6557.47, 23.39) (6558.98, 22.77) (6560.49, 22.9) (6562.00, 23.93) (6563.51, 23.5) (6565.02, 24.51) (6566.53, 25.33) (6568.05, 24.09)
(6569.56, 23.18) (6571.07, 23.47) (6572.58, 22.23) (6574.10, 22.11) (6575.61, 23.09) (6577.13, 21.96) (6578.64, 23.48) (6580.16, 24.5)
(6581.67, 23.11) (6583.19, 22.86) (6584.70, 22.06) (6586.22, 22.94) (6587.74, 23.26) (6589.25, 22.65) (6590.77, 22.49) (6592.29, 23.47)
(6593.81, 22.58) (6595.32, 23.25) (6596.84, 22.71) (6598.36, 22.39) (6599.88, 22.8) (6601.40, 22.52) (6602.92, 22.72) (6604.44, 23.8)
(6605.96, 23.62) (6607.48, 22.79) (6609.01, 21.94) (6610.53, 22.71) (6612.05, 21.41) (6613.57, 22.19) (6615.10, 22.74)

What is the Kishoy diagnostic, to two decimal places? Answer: 0.00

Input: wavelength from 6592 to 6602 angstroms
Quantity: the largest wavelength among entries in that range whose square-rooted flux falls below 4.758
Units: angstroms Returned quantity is 6601.40 angstroms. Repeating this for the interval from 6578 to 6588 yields 6584.70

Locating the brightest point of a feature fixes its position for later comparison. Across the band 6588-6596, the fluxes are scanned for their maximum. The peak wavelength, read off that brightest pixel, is 6592.29 angstroms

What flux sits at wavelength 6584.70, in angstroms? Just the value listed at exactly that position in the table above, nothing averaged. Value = 22.06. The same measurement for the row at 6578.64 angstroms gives 23.48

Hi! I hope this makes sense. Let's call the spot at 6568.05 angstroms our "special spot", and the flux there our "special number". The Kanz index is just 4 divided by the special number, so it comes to 0.166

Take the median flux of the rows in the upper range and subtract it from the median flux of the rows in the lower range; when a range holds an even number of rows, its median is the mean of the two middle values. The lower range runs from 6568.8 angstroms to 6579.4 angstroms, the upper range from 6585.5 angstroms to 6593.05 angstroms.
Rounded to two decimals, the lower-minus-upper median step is 0.15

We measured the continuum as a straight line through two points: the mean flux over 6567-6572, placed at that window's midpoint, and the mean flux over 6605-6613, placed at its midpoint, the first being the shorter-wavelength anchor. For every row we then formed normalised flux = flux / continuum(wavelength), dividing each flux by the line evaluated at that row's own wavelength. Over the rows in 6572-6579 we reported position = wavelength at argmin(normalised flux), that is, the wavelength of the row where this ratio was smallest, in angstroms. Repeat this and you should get 6577.13 angstroms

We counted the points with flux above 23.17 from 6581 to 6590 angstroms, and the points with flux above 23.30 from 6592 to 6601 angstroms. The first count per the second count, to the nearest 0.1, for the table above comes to 1.0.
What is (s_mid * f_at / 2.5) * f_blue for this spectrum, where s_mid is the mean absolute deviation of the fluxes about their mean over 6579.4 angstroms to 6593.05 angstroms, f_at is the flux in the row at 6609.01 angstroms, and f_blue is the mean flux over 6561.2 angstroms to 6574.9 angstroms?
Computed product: 101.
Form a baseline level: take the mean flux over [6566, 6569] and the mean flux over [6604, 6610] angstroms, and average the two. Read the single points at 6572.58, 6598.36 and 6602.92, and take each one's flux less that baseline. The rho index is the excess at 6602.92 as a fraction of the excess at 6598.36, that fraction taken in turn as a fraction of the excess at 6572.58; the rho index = -0.5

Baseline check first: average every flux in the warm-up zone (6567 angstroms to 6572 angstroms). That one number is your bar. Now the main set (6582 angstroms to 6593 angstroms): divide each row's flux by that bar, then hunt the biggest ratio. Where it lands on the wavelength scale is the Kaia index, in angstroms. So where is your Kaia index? 6592.29 angstroms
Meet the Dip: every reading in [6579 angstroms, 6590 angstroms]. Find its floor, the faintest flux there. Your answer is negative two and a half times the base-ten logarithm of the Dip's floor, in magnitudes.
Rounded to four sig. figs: -3.359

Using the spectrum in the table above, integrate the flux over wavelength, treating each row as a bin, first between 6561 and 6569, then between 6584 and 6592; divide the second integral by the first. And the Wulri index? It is 0.94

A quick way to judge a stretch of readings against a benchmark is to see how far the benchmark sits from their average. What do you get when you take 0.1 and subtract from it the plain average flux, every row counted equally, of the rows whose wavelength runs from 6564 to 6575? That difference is -23.5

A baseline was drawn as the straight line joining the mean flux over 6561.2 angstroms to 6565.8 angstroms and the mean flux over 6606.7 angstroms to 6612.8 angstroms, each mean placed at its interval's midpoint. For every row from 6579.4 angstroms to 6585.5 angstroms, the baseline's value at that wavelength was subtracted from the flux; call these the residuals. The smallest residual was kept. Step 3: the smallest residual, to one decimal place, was -1.1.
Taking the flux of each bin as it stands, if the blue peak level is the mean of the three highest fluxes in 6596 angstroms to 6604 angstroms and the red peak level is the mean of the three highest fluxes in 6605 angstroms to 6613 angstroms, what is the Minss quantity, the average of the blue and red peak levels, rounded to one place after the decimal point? 22.9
